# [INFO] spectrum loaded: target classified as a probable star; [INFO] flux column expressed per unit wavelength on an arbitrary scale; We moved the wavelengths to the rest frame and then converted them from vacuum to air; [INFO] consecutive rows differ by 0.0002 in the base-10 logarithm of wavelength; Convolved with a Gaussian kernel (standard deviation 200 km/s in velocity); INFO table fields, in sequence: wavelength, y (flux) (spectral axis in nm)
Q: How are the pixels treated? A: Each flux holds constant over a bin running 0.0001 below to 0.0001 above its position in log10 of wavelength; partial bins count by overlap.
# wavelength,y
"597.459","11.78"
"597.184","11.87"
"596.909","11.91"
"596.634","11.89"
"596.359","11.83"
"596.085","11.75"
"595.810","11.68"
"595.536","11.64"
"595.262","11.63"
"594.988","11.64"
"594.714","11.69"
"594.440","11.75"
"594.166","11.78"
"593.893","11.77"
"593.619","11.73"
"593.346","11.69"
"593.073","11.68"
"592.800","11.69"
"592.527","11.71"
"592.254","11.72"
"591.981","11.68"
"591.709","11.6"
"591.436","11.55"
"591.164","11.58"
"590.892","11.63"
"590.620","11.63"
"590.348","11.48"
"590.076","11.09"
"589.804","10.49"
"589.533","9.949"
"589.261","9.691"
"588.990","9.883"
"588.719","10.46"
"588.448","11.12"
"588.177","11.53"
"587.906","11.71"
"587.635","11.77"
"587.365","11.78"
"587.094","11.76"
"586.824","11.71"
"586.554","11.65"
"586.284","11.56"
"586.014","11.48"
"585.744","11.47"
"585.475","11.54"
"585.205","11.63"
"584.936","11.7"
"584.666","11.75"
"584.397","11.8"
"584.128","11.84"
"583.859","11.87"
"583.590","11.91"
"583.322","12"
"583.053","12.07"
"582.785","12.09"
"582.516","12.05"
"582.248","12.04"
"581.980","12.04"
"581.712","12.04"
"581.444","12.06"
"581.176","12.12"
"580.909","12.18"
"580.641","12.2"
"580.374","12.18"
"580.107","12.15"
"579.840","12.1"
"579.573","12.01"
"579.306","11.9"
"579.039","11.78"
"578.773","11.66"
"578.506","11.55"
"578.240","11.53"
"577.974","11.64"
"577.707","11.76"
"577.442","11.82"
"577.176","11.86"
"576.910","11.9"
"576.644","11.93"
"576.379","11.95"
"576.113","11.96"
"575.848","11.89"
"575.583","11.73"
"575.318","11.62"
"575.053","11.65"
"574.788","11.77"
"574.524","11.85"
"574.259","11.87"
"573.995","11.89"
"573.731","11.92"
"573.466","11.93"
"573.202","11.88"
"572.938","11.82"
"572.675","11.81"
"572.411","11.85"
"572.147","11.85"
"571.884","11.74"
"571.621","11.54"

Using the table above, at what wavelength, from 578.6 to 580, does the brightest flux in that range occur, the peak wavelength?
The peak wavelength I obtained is 579.840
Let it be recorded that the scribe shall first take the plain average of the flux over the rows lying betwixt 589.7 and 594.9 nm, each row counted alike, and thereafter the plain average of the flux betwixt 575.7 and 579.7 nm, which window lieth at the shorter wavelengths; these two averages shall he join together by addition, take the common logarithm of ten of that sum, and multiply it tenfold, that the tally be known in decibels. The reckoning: 13.7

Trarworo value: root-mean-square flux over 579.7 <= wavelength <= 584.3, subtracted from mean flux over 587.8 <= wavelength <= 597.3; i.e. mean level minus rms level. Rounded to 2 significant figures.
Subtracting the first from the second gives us -0.62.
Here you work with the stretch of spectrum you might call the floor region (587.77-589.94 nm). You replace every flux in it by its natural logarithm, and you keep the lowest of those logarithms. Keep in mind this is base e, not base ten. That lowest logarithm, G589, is 2.271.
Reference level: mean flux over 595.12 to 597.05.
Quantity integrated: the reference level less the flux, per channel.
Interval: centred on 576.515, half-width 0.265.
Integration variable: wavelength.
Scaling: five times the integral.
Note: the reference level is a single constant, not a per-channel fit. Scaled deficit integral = -0.5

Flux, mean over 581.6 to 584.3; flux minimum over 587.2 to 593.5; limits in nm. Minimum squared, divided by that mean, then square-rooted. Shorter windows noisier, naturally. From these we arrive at 2.8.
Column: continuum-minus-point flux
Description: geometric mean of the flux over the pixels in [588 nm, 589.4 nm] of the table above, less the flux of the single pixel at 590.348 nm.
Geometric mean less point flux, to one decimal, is -1.0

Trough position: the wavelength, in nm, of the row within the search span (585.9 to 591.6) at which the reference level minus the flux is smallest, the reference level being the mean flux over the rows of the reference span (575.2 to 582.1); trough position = 587.365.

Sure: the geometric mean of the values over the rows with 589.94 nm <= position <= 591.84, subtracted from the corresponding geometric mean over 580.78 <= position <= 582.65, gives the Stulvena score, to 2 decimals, 0.57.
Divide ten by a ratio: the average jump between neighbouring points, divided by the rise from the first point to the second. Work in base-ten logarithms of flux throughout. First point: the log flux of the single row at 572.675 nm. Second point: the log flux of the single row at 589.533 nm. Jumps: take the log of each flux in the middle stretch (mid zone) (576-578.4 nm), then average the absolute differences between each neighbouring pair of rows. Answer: -375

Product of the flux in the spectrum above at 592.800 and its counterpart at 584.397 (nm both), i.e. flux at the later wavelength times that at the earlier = 138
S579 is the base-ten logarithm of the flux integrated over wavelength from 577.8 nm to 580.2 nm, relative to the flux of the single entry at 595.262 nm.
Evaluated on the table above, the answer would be 0.387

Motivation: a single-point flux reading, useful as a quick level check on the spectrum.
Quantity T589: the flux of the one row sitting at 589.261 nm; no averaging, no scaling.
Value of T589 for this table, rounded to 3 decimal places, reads 9.691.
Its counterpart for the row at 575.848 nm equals 11.890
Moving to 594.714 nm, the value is 11.690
